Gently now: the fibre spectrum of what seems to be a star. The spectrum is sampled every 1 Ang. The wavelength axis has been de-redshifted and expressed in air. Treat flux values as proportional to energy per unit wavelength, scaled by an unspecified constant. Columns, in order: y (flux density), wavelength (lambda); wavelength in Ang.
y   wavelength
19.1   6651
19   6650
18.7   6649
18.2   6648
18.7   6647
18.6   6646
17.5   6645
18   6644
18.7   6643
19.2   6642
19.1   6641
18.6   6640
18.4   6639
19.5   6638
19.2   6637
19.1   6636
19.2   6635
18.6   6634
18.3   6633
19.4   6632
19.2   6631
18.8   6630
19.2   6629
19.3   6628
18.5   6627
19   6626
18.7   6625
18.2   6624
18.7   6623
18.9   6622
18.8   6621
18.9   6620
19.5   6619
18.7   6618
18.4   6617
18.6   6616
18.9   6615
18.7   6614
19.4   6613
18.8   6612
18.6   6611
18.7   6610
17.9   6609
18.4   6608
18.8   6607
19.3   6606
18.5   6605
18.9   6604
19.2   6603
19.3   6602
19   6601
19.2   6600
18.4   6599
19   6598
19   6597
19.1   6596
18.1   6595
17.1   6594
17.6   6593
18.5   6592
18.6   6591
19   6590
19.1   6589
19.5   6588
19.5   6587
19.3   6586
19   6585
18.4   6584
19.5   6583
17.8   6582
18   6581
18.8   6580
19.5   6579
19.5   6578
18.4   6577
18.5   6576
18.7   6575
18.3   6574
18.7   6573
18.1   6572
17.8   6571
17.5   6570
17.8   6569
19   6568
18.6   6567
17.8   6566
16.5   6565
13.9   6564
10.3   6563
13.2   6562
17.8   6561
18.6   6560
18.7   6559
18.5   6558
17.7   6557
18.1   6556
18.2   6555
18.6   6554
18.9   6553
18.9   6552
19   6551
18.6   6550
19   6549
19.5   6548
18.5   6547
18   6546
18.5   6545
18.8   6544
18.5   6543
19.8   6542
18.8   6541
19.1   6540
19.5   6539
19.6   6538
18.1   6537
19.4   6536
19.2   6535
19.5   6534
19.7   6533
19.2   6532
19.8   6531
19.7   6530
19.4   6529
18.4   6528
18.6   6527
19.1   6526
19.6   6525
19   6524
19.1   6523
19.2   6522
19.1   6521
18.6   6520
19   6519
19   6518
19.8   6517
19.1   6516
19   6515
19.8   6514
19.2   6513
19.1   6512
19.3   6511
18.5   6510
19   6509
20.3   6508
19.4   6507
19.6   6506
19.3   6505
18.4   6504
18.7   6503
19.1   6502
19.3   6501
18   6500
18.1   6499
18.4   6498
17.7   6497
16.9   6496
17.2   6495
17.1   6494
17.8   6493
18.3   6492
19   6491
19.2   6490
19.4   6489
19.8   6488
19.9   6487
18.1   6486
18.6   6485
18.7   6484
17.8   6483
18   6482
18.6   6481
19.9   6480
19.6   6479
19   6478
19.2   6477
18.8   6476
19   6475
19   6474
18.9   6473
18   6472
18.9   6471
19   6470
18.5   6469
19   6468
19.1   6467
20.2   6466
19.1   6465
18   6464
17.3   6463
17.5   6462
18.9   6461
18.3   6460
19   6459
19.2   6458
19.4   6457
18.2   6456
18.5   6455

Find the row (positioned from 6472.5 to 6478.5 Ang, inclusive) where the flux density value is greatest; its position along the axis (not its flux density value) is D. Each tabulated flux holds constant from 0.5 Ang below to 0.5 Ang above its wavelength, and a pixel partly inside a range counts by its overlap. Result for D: 6477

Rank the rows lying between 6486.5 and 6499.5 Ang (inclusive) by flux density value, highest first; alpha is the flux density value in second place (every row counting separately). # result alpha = 19.8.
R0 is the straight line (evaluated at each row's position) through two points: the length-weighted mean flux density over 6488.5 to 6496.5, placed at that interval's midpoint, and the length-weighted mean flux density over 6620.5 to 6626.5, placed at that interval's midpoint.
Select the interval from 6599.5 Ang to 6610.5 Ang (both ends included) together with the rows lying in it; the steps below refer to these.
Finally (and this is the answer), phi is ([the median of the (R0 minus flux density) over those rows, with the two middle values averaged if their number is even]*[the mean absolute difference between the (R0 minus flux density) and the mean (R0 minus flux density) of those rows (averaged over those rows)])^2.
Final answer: 0.01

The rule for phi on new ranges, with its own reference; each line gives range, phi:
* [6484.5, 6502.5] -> 0.03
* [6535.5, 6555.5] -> 0.04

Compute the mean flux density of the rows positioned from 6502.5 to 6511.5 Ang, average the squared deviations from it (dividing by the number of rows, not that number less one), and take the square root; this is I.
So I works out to 0.6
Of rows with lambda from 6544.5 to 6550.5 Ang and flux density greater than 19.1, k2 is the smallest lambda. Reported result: 6548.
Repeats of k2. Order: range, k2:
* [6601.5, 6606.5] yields 6602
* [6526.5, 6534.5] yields 6529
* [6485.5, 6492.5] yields 6487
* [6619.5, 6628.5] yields 6628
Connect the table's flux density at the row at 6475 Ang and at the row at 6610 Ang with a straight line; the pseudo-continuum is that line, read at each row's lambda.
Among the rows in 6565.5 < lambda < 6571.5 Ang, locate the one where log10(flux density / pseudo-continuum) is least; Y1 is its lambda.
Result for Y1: 6570 Ang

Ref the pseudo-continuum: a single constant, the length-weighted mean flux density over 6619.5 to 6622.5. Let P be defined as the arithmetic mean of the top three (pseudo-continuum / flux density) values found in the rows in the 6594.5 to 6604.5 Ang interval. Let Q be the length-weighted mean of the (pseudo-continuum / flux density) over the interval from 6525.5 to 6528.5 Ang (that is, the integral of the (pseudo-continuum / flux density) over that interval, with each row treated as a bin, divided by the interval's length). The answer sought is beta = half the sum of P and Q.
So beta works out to 1.02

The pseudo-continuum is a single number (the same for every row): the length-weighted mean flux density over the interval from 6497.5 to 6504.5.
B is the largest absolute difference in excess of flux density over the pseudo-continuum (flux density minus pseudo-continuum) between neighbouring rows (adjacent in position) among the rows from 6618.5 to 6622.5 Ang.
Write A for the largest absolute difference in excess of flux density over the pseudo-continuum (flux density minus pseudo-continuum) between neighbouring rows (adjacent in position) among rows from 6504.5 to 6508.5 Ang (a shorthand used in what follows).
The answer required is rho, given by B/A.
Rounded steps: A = 0.90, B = 0.6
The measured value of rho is 0.7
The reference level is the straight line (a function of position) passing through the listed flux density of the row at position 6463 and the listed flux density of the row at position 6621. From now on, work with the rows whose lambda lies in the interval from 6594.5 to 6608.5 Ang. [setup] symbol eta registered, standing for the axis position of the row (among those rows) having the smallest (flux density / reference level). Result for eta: 6595 Ang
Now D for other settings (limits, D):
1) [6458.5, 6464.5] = 6459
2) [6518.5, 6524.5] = 6522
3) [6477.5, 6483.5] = 6480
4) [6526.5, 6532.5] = 6531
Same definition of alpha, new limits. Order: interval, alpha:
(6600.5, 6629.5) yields 19.4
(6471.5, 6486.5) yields 19.6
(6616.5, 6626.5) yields 19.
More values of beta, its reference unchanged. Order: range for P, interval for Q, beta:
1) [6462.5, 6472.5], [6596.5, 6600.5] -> 1.03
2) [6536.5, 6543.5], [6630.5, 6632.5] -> 1.00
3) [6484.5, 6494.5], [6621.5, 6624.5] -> 1.04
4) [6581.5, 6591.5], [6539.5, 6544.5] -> 1.01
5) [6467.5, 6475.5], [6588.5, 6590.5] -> 1.01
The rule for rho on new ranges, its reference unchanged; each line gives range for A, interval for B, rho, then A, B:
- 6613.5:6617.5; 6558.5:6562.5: 15.3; 0.30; 4.6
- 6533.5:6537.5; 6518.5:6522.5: 0.4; 1.30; 0.5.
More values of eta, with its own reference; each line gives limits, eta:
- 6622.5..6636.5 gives 6624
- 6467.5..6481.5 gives 6472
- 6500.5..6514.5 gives 6504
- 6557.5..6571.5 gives 6563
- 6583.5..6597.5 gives 6594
